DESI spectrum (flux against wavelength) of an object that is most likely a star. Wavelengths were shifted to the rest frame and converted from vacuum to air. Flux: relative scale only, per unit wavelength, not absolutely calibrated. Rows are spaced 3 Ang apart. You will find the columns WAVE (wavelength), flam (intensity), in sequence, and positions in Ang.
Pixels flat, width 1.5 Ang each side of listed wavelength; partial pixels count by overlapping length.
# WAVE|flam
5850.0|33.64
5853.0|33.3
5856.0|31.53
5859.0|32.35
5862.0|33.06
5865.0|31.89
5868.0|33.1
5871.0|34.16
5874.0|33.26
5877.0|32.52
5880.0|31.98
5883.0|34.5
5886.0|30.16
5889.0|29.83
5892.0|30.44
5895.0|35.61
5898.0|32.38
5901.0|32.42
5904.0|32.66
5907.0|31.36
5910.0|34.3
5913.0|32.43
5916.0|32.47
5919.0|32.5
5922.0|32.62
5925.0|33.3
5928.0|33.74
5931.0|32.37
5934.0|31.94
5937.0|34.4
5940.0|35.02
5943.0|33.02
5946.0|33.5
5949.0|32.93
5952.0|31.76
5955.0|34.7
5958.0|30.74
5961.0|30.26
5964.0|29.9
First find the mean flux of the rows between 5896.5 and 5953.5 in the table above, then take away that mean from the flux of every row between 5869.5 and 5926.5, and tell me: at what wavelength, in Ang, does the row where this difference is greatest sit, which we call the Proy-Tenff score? 5895.0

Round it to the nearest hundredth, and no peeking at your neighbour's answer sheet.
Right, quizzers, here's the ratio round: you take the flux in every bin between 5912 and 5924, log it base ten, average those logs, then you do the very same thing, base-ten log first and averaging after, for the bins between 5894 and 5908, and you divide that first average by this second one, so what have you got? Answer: 1.00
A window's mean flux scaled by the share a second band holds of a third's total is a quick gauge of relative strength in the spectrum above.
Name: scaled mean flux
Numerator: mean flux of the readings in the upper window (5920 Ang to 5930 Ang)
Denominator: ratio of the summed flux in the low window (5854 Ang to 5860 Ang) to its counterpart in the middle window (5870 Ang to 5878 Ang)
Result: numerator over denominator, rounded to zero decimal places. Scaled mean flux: 52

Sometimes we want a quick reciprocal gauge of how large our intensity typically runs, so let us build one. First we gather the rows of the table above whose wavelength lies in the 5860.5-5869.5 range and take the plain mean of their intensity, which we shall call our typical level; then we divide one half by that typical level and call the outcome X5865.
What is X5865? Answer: 0.0153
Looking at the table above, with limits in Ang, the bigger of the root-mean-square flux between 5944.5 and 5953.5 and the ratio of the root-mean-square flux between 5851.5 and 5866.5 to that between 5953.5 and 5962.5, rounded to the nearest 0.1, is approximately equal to 32.7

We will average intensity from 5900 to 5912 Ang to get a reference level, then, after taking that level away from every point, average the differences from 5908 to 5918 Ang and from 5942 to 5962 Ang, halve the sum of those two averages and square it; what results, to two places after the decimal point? 0.00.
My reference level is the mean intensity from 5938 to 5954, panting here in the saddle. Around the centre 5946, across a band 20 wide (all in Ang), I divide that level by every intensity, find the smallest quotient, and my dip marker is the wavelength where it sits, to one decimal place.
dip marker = 5940.0 Ang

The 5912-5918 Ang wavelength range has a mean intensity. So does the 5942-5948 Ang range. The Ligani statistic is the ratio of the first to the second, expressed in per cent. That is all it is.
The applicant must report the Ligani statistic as 98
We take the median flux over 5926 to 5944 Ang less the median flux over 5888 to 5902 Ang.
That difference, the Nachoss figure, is 1.0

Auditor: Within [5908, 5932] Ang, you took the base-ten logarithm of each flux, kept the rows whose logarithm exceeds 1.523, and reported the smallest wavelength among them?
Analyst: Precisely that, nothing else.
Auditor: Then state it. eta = 5910.0 Ang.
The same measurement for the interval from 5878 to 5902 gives 5883.0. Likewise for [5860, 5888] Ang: 5871.0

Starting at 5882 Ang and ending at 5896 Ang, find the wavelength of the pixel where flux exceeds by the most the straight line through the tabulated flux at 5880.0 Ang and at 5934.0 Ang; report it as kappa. 5895.0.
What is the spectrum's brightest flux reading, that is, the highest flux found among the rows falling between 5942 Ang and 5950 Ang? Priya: 33.5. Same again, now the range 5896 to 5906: 32.66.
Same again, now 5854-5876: 34.16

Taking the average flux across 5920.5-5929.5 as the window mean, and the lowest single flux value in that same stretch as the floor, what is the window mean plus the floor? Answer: 65.8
